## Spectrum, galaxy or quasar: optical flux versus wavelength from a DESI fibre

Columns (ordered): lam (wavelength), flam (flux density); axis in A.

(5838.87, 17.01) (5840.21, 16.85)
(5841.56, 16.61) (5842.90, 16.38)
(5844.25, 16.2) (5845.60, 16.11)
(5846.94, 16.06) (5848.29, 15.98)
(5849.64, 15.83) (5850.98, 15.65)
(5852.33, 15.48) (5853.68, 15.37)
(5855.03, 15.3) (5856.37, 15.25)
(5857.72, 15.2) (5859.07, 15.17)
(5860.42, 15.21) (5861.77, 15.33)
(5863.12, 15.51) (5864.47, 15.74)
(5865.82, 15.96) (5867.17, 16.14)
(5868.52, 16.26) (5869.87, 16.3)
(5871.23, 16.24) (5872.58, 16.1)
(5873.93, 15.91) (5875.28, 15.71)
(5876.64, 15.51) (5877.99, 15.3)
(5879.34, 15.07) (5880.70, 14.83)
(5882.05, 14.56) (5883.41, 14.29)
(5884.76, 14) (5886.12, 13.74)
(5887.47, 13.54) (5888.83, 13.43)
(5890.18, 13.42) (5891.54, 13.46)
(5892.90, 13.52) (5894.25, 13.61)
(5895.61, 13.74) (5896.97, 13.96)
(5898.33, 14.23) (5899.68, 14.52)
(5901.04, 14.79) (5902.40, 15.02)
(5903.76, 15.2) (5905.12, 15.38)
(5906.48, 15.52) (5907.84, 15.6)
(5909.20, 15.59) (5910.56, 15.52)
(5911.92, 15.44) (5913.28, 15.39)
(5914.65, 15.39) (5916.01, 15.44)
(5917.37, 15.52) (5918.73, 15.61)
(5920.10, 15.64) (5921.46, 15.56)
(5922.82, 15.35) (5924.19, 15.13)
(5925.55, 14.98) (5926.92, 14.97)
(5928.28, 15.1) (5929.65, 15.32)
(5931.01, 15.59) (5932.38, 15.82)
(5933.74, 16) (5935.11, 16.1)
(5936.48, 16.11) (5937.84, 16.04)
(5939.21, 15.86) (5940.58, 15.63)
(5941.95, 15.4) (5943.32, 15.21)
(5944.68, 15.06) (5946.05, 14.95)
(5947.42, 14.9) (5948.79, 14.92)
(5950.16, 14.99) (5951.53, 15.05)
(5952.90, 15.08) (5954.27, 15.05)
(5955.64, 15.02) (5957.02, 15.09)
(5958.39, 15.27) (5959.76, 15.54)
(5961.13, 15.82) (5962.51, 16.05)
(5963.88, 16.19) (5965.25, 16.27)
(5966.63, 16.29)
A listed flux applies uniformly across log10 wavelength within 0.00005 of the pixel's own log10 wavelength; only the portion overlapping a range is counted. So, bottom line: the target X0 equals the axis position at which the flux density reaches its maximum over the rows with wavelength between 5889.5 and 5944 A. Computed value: 5936.48 A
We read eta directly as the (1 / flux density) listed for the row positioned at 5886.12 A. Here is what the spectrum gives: 0.0728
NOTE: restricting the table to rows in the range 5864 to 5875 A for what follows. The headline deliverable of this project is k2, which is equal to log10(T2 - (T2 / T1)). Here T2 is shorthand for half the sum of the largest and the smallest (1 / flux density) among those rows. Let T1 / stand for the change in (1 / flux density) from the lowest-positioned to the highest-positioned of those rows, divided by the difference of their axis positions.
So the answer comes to 2.94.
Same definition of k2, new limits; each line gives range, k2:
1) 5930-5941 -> 3.57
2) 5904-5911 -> 2.78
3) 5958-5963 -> 1.92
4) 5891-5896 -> 2.30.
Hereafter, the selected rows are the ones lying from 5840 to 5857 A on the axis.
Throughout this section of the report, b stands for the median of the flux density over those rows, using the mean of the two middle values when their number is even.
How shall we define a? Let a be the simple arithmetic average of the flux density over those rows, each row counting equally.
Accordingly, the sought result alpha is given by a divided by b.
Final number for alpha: 1.00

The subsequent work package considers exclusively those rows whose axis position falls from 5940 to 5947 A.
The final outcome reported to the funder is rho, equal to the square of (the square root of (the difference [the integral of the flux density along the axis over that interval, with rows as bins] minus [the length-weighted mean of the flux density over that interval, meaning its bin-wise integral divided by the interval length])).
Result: 91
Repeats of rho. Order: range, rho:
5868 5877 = 128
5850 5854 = 47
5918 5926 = 108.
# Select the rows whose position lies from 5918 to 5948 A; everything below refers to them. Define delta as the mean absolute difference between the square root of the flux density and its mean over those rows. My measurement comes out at 0.04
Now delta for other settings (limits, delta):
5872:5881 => 0.05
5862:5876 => 0.03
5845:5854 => 0.03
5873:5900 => 0.09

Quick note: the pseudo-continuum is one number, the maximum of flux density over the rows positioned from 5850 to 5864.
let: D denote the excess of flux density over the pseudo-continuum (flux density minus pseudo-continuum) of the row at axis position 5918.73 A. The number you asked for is -0.04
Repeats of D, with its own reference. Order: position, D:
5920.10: -0.01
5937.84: 0.39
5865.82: 0.31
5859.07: -0.48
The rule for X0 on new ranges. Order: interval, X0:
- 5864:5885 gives 5869.87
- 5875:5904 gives 5875.28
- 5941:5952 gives 5941.95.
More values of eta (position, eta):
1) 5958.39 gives 0.0655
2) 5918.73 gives 0.0641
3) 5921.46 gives 0.0643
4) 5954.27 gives 0.0664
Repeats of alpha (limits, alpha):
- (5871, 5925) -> 0.98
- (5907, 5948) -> 1.00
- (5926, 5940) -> 0.99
